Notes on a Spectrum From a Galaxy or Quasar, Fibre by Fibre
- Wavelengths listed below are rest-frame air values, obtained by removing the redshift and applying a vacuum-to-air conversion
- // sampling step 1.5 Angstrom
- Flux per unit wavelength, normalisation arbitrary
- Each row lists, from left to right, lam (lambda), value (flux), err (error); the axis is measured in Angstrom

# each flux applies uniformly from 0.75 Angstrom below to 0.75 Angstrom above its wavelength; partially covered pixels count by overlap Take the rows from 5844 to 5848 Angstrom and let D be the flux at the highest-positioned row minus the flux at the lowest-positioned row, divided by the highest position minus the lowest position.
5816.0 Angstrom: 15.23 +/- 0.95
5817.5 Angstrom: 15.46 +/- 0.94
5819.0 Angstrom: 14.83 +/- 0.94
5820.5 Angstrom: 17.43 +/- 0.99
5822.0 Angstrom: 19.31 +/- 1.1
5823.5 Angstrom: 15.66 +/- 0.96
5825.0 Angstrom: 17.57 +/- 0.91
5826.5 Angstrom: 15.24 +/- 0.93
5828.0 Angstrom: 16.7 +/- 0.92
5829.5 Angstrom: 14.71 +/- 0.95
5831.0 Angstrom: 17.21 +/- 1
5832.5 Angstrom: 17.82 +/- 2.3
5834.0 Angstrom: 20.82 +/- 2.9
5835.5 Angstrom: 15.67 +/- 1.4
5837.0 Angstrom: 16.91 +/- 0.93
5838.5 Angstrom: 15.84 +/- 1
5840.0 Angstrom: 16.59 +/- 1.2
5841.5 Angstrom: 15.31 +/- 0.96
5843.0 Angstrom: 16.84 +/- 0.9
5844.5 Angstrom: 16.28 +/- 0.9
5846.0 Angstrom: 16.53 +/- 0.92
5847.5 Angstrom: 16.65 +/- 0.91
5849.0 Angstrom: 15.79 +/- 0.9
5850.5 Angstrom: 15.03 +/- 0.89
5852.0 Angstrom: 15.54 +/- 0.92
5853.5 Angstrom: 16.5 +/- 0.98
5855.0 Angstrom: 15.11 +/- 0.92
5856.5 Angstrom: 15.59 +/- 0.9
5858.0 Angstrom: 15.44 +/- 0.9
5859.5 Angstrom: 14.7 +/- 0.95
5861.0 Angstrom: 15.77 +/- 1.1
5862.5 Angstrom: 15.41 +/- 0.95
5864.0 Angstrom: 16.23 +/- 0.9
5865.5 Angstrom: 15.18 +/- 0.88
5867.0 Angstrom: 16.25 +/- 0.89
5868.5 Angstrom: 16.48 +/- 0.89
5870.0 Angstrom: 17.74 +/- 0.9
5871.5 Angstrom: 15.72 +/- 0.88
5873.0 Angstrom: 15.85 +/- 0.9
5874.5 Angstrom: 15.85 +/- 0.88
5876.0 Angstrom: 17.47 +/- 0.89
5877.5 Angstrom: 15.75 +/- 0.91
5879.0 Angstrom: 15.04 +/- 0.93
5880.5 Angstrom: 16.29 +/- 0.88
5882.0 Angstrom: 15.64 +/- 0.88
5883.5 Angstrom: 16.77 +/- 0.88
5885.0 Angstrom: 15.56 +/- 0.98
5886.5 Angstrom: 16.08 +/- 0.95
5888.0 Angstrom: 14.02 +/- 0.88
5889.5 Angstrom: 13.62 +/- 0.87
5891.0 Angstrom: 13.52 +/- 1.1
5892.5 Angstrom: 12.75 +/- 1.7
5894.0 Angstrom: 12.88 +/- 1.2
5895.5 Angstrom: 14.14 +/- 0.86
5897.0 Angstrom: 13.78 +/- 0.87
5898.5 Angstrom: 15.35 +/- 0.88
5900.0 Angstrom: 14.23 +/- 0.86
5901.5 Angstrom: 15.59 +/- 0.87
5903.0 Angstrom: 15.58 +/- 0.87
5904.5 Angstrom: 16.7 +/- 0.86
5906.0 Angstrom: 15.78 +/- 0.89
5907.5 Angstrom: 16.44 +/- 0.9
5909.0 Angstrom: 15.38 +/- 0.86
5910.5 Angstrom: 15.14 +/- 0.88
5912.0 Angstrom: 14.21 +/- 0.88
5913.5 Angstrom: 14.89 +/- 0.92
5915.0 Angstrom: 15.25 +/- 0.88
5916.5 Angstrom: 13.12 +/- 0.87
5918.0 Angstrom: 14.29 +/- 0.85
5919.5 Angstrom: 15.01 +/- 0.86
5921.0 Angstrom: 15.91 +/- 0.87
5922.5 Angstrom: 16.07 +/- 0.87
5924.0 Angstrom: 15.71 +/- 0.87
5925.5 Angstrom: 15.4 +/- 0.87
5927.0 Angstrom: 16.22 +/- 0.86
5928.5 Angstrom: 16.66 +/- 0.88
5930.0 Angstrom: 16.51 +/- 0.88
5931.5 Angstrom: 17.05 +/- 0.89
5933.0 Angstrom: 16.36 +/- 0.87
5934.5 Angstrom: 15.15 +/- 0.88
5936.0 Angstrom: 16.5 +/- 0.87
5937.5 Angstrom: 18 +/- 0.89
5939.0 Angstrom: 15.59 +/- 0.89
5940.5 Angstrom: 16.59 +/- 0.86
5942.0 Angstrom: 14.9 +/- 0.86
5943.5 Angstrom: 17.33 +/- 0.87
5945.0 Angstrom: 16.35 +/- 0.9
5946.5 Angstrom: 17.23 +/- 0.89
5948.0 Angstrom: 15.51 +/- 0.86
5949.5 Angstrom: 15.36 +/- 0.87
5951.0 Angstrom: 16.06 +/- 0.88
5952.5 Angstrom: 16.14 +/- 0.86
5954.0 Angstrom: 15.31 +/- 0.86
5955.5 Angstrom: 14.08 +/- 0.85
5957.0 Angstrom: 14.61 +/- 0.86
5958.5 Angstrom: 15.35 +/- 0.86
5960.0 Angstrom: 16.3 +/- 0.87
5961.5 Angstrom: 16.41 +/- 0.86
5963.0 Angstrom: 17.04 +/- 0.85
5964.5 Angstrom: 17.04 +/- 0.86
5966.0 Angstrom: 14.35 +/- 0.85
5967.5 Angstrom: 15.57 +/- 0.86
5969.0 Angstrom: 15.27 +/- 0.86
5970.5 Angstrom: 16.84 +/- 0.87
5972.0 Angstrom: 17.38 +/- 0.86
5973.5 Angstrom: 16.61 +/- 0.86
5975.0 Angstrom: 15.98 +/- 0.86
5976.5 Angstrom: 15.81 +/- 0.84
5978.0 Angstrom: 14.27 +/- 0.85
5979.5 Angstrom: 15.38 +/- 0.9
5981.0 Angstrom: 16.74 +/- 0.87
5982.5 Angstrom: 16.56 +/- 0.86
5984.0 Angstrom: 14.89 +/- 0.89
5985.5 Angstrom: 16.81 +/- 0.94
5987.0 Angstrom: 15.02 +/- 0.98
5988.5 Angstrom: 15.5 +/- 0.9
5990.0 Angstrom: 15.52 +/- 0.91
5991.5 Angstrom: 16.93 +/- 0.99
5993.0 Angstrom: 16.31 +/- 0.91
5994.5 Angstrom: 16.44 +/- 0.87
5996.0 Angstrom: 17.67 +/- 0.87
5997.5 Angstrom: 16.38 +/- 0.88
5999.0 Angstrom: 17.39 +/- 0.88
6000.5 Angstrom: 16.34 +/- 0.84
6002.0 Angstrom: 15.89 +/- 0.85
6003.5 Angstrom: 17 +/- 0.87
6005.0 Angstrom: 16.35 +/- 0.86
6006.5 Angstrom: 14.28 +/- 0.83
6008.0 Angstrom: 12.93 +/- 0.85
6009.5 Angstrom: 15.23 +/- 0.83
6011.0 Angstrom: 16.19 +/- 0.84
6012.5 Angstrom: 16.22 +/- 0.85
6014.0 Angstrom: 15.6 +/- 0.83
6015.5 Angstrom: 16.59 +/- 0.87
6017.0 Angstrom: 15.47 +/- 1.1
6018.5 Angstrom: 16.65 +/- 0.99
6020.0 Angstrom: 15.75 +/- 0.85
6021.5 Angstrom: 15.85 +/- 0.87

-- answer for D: 0.12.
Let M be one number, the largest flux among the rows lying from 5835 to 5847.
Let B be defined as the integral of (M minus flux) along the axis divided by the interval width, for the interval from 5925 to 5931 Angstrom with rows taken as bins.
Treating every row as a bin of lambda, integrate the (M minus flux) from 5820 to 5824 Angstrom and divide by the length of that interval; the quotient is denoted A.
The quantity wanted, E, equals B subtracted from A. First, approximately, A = -0.67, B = 0.6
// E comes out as -1.3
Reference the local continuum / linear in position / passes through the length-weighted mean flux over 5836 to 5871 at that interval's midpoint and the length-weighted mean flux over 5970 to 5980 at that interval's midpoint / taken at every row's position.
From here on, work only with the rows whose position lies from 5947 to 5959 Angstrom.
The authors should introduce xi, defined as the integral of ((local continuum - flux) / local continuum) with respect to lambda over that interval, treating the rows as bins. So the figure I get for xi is 0.5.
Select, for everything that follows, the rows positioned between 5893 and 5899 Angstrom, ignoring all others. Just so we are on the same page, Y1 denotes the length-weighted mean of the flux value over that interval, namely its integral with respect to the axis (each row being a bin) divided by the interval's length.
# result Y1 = 13.9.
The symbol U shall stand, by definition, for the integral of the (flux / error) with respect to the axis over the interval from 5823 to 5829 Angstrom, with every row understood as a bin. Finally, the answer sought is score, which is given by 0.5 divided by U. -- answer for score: 0.0048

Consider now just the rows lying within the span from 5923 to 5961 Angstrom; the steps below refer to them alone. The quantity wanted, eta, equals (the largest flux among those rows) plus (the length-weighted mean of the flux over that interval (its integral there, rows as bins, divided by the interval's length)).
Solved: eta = 34.0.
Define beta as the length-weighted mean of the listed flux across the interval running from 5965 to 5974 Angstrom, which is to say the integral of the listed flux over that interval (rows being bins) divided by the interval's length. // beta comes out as 16.0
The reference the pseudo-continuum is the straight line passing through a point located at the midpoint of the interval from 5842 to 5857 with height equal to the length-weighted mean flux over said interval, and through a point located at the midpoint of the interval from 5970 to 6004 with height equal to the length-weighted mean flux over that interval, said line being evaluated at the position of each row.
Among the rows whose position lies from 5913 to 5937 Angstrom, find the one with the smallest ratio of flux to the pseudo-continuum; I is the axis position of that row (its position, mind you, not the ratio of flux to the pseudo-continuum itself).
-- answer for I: 5916.5 Angstrom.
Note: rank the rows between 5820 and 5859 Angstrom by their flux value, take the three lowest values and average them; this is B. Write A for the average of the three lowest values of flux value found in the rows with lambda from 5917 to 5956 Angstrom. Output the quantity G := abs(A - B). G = 0.5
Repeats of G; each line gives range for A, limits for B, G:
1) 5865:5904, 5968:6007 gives 1.4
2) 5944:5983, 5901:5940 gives 0.4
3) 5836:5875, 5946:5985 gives 0.7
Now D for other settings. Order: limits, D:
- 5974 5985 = -0.12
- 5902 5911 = -0.06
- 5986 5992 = 0.42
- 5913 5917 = -0.59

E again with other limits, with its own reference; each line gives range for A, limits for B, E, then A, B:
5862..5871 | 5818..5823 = 0.8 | 0.69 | -0.1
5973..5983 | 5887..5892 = -2.1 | 1.04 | 3.1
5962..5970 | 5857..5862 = -0.6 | 1.01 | 1.6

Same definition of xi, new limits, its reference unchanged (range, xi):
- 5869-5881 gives -0.2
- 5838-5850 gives -0.2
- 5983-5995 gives 0.1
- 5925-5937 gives -0.2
